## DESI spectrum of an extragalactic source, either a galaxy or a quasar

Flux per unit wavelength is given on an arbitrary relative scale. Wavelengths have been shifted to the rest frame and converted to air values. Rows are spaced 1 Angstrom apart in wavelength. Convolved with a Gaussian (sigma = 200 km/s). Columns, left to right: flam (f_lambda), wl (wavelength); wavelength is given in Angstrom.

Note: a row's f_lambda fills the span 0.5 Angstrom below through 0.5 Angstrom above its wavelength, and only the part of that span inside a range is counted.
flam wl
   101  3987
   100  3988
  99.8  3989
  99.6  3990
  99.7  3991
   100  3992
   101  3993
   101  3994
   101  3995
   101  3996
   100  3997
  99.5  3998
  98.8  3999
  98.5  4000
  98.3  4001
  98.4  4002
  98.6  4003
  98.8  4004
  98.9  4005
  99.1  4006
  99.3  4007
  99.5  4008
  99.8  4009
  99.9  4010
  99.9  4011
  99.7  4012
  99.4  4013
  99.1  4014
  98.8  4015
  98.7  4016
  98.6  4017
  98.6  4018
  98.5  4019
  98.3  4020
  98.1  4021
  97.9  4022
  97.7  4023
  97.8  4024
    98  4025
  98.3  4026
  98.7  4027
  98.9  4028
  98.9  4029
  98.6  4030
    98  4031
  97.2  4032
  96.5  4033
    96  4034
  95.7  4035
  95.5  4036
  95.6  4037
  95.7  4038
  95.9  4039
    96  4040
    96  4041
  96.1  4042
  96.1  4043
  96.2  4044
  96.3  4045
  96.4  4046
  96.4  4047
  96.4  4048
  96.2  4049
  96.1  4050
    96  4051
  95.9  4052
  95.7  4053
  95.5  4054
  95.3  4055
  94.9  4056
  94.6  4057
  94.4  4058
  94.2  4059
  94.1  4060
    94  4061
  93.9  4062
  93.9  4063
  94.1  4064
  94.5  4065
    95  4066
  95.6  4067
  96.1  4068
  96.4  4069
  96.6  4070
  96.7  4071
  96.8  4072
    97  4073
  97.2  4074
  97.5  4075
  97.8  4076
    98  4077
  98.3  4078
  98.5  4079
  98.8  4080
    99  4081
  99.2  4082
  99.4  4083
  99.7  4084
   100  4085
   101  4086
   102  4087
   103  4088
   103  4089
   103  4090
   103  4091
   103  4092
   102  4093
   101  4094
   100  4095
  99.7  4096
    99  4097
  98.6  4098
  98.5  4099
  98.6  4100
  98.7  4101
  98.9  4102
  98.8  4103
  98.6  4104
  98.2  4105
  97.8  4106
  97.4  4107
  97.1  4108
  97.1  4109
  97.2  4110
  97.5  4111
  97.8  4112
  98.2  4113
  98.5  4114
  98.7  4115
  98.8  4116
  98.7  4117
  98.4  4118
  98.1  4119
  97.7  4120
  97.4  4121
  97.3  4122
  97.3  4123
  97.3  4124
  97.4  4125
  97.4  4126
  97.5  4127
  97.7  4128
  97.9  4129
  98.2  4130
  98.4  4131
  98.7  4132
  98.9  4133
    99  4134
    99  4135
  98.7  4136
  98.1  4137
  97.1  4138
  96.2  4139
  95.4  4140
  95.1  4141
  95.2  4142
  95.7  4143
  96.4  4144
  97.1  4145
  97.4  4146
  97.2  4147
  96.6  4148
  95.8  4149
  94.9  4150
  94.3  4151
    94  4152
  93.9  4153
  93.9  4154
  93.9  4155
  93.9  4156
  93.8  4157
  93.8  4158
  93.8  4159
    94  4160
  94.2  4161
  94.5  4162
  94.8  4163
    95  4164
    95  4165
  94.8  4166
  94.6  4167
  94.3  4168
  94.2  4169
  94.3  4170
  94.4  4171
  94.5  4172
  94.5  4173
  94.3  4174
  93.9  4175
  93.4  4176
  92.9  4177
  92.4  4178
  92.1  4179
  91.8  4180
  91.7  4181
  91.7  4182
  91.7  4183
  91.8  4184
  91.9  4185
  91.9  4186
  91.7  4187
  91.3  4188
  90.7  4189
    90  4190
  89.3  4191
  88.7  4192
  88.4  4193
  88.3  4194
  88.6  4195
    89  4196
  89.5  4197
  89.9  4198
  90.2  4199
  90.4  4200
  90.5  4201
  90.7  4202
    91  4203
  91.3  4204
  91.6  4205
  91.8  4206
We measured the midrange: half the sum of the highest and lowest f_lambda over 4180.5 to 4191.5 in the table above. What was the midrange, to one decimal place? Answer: 90.6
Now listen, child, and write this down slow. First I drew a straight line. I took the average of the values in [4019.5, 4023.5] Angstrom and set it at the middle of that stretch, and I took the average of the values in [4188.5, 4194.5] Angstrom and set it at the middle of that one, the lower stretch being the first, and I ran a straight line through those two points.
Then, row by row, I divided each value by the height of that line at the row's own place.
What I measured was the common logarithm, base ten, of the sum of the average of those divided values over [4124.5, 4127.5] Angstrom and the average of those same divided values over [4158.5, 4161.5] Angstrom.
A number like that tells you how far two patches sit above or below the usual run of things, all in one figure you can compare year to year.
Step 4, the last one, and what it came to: 0.319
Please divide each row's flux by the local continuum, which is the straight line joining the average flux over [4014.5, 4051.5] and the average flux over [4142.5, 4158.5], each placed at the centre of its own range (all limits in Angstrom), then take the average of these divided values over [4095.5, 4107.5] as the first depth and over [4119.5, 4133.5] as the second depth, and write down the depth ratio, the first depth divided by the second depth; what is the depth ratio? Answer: 1.00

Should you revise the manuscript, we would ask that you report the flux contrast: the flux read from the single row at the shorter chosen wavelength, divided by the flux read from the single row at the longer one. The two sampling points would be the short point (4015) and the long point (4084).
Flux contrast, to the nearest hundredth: 0.99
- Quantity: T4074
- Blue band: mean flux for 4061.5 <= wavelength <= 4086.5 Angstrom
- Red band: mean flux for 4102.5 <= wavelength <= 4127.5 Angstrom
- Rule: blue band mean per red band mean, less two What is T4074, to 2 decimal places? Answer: -1.01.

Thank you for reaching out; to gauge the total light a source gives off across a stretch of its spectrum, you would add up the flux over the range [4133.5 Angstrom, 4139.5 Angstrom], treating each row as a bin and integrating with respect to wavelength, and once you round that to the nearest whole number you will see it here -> 588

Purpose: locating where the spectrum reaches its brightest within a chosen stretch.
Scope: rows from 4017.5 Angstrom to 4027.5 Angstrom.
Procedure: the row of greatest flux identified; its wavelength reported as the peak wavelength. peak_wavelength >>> 4027 Angstrom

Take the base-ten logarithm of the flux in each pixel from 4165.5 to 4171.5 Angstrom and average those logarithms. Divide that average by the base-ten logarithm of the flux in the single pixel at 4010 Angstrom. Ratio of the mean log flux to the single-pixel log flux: 0.99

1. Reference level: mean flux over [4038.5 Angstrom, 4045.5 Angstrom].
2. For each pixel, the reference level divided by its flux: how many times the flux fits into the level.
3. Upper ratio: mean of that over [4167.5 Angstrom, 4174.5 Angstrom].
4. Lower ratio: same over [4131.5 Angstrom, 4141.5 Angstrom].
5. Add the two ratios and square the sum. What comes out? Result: 4.01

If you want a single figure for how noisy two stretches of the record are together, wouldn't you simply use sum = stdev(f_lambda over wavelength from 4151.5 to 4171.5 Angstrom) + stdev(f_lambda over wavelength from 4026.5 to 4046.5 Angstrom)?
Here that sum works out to 1.6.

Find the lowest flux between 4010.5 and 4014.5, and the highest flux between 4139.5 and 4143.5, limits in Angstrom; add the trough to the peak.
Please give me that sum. 194.8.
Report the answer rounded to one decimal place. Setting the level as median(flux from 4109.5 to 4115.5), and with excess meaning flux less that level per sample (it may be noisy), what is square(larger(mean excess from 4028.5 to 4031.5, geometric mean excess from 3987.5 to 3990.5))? 3.2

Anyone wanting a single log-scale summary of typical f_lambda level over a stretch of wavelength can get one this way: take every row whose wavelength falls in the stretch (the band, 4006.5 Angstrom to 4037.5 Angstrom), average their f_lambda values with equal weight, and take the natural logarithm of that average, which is 4.59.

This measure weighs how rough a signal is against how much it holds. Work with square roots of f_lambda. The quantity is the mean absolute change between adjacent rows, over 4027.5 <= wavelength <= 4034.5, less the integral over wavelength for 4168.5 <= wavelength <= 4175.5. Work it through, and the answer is -68.0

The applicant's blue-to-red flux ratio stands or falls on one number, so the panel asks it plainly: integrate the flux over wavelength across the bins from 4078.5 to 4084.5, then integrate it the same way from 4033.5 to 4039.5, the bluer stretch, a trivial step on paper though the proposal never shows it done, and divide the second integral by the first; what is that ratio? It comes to 0.97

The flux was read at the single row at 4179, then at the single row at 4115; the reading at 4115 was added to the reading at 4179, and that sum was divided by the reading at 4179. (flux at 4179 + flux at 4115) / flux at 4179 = 2.07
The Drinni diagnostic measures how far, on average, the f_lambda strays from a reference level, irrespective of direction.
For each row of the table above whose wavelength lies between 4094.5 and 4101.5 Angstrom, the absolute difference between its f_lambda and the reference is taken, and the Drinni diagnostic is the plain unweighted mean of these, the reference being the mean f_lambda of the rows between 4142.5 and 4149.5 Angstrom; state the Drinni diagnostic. 2.4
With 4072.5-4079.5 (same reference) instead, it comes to 1.2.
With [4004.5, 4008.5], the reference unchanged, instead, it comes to 2.6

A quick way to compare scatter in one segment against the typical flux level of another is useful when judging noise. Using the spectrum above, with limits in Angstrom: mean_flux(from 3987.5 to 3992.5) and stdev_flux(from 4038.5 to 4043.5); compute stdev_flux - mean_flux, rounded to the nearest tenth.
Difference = -99.7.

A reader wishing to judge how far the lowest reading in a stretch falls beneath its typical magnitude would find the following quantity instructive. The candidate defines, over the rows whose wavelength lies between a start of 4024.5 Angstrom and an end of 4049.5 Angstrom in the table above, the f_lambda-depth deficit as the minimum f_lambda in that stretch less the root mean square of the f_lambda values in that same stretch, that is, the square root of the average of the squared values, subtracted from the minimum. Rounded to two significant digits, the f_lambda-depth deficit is -1.3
